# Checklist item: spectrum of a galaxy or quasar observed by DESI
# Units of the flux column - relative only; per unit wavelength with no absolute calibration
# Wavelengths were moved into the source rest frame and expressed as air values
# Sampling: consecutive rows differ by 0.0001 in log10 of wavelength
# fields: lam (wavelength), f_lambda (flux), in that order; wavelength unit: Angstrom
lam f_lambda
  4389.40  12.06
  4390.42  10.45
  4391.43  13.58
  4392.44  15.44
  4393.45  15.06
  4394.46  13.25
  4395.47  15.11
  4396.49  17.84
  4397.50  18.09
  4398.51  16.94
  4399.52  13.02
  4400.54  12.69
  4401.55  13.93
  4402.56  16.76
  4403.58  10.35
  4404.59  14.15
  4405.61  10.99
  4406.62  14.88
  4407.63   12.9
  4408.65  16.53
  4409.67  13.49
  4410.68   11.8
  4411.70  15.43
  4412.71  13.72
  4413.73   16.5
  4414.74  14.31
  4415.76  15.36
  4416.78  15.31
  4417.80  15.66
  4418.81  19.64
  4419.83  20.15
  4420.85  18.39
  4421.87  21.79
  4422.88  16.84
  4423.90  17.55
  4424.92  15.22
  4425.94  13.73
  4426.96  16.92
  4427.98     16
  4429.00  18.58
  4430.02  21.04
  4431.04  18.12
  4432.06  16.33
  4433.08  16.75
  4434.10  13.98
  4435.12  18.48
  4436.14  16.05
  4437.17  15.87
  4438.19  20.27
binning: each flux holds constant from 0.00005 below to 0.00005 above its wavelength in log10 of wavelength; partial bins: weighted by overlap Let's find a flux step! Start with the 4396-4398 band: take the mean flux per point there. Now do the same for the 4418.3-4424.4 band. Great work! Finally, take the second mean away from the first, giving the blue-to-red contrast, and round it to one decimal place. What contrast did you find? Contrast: -1.1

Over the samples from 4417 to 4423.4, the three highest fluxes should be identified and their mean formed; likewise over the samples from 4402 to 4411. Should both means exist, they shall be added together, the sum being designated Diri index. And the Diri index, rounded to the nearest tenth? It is 36.6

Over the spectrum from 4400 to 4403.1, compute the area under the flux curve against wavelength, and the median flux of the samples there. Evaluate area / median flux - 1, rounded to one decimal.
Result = 2.2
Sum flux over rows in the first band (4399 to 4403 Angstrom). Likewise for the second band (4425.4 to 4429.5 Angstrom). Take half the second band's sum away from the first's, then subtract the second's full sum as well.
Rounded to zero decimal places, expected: -41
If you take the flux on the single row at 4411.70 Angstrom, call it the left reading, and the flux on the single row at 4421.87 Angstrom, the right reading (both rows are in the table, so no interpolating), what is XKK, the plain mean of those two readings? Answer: 18.6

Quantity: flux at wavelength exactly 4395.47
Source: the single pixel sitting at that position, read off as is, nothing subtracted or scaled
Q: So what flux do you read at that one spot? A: 15.11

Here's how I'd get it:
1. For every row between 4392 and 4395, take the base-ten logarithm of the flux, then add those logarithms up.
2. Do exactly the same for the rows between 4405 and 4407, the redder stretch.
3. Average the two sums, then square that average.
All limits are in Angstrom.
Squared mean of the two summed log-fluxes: 8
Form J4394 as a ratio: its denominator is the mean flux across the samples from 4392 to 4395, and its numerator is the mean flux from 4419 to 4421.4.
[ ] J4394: 1.32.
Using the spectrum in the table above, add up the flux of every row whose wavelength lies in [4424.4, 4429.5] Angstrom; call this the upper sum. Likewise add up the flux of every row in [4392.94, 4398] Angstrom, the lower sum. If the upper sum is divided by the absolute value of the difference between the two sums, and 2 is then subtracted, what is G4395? 71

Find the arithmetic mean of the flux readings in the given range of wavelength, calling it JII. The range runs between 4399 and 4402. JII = 13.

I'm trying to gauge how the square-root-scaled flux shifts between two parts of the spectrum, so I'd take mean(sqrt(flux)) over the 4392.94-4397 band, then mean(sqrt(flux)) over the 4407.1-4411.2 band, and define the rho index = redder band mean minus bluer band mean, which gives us -0.2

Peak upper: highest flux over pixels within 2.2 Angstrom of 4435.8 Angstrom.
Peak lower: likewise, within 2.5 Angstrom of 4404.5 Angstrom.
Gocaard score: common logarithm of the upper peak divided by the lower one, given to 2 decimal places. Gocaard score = 0.04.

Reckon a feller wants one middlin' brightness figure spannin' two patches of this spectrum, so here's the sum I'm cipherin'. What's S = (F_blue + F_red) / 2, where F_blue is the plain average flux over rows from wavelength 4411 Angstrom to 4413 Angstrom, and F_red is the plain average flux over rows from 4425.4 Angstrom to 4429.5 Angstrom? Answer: 15.4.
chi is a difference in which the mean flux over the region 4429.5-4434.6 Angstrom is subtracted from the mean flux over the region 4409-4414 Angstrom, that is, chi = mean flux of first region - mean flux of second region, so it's -3.1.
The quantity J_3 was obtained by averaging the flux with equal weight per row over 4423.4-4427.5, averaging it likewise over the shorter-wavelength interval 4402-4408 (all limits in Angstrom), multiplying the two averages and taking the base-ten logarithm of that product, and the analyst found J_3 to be 2.33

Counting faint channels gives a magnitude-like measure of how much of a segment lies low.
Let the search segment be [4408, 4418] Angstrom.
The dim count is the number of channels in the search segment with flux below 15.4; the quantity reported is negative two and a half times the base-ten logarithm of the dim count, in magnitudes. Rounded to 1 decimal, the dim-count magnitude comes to -1.9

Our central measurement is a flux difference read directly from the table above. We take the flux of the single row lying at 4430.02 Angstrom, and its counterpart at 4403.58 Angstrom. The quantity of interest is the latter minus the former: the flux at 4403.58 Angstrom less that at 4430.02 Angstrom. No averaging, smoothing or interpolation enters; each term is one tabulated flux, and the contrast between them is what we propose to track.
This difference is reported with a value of -11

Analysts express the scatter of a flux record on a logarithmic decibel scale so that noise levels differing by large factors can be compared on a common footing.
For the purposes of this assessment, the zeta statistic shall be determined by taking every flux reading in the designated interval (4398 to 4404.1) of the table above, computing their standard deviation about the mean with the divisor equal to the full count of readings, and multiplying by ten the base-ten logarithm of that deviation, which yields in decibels 3.7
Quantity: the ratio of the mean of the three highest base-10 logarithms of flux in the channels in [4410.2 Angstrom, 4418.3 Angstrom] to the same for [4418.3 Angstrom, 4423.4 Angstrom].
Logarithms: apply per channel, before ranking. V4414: 0.915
